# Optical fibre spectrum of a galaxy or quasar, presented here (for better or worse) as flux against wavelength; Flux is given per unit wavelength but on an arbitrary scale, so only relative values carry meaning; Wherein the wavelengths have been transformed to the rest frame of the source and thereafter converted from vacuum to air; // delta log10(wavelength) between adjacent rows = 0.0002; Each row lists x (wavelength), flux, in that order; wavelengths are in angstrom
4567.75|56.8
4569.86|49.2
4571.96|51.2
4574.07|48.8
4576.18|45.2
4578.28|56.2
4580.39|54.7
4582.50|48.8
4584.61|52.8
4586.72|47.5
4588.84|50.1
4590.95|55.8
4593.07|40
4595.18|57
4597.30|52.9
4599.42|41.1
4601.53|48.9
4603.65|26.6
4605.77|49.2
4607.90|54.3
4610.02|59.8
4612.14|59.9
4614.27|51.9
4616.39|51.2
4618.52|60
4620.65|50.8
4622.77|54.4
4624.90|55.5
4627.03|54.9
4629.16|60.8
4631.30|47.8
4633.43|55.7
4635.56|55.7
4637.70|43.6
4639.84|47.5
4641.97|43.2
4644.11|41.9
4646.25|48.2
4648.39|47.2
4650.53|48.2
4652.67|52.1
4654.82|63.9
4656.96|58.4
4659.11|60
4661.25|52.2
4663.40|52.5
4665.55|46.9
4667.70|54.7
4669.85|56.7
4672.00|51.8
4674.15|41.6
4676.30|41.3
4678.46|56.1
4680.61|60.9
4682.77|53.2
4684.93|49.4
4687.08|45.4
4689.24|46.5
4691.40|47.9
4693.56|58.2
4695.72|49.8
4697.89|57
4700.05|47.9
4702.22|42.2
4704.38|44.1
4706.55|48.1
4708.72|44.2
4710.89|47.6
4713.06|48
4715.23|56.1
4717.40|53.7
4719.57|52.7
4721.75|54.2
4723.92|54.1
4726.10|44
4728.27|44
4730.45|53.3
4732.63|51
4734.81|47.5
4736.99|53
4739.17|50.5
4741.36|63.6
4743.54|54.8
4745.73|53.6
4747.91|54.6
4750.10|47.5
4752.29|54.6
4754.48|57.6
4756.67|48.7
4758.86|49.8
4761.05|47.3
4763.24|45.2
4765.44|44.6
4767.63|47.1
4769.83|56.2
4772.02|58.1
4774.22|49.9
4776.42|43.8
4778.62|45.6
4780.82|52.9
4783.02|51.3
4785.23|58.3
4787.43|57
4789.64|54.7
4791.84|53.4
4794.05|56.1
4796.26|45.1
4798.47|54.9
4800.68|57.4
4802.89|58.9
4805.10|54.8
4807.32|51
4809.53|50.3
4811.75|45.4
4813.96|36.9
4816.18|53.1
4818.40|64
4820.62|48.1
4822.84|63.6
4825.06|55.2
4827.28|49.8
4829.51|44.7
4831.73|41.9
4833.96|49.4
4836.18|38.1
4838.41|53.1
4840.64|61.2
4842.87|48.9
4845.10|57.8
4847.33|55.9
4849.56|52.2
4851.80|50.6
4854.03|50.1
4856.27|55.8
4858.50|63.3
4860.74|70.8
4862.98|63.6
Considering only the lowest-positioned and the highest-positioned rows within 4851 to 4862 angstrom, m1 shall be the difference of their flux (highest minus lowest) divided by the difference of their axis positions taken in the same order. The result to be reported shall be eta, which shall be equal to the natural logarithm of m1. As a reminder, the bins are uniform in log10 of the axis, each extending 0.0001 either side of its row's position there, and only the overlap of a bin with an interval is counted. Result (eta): 0.8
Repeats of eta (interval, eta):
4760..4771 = 0.0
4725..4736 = -0.9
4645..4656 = 0.6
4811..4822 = -1.2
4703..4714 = -0.8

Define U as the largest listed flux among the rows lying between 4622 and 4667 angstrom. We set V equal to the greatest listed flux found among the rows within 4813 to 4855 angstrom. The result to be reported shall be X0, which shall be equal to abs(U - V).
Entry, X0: 0.1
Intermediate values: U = 63.9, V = 64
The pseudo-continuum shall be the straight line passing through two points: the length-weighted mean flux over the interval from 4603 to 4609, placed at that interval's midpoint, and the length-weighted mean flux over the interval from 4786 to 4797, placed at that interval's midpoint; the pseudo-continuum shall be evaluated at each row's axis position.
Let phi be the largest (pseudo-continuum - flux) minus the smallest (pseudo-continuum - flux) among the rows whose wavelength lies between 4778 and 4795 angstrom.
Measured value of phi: 12.4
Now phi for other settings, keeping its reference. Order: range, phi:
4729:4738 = 6.0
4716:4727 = 10.4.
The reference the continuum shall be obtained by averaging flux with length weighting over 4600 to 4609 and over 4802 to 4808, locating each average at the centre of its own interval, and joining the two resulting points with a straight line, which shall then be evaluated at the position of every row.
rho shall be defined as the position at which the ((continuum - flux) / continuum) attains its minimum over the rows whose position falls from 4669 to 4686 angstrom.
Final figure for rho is 4680.61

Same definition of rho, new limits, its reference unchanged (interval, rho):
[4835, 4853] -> 4840.64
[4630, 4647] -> 4633.43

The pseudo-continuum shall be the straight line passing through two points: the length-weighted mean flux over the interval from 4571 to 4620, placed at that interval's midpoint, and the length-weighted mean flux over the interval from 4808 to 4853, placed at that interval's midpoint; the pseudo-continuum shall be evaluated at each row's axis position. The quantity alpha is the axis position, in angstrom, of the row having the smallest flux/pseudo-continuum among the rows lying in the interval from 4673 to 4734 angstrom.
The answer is 4676.30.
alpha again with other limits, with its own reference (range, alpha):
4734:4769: 4765.44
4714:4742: 4728.27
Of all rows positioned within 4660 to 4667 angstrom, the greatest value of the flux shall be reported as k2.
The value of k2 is 52.5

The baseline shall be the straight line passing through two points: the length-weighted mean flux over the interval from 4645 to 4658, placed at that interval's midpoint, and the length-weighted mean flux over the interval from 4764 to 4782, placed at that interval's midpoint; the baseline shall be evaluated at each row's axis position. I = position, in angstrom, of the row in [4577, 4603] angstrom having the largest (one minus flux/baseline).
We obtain 4593.07 angstrom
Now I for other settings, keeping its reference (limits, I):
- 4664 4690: 4676.30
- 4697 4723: 4702.22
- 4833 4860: 4836.18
